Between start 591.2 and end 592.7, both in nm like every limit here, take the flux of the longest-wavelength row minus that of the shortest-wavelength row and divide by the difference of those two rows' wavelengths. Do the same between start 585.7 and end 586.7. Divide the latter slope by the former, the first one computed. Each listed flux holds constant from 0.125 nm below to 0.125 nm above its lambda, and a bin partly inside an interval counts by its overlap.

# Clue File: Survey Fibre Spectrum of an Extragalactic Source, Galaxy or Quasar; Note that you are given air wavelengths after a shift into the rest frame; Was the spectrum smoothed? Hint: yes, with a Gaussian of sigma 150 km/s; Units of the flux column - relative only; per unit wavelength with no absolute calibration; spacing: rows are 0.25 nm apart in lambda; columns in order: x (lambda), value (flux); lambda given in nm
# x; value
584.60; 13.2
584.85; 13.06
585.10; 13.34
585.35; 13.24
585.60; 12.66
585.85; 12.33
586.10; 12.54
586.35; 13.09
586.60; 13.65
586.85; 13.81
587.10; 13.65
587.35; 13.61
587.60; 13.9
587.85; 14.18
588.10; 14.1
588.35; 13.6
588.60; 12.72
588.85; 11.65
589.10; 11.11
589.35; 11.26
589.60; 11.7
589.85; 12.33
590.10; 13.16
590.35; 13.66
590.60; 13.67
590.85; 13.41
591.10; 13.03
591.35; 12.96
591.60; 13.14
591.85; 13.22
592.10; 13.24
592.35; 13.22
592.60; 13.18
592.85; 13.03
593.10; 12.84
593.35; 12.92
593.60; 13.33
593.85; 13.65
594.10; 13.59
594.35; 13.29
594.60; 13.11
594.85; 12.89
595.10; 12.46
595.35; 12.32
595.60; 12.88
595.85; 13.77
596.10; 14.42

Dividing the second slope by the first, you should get 10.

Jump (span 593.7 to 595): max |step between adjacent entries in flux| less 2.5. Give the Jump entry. -2.2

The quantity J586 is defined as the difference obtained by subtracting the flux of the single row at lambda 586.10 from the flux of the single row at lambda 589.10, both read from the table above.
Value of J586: -1.4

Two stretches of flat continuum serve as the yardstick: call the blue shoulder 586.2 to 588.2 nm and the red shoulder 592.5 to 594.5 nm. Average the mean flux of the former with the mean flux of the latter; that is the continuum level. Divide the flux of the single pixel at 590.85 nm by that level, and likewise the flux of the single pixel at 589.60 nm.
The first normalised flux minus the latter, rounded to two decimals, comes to 0.13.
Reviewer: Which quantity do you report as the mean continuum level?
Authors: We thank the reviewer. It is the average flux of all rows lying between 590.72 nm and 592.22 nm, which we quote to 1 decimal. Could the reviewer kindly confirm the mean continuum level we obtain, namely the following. 13.2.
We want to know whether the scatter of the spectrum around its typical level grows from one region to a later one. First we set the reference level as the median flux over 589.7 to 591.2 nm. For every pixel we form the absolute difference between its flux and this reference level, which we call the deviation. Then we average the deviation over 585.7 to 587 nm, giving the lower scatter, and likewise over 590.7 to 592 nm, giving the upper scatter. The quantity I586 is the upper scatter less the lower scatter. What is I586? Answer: -0.4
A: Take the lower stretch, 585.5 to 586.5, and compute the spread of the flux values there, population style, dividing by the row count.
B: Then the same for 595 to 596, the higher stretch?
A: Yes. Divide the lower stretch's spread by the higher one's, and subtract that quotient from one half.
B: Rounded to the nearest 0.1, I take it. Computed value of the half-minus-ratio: 0.0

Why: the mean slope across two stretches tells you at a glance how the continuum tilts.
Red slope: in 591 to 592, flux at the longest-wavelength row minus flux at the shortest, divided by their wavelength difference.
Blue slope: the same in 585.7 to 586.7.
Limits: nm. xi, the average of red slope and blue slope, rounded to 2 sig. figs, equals 1.0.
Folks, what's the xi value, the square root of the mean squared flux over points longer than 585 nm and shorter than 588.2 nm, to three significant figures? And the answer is 13.4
